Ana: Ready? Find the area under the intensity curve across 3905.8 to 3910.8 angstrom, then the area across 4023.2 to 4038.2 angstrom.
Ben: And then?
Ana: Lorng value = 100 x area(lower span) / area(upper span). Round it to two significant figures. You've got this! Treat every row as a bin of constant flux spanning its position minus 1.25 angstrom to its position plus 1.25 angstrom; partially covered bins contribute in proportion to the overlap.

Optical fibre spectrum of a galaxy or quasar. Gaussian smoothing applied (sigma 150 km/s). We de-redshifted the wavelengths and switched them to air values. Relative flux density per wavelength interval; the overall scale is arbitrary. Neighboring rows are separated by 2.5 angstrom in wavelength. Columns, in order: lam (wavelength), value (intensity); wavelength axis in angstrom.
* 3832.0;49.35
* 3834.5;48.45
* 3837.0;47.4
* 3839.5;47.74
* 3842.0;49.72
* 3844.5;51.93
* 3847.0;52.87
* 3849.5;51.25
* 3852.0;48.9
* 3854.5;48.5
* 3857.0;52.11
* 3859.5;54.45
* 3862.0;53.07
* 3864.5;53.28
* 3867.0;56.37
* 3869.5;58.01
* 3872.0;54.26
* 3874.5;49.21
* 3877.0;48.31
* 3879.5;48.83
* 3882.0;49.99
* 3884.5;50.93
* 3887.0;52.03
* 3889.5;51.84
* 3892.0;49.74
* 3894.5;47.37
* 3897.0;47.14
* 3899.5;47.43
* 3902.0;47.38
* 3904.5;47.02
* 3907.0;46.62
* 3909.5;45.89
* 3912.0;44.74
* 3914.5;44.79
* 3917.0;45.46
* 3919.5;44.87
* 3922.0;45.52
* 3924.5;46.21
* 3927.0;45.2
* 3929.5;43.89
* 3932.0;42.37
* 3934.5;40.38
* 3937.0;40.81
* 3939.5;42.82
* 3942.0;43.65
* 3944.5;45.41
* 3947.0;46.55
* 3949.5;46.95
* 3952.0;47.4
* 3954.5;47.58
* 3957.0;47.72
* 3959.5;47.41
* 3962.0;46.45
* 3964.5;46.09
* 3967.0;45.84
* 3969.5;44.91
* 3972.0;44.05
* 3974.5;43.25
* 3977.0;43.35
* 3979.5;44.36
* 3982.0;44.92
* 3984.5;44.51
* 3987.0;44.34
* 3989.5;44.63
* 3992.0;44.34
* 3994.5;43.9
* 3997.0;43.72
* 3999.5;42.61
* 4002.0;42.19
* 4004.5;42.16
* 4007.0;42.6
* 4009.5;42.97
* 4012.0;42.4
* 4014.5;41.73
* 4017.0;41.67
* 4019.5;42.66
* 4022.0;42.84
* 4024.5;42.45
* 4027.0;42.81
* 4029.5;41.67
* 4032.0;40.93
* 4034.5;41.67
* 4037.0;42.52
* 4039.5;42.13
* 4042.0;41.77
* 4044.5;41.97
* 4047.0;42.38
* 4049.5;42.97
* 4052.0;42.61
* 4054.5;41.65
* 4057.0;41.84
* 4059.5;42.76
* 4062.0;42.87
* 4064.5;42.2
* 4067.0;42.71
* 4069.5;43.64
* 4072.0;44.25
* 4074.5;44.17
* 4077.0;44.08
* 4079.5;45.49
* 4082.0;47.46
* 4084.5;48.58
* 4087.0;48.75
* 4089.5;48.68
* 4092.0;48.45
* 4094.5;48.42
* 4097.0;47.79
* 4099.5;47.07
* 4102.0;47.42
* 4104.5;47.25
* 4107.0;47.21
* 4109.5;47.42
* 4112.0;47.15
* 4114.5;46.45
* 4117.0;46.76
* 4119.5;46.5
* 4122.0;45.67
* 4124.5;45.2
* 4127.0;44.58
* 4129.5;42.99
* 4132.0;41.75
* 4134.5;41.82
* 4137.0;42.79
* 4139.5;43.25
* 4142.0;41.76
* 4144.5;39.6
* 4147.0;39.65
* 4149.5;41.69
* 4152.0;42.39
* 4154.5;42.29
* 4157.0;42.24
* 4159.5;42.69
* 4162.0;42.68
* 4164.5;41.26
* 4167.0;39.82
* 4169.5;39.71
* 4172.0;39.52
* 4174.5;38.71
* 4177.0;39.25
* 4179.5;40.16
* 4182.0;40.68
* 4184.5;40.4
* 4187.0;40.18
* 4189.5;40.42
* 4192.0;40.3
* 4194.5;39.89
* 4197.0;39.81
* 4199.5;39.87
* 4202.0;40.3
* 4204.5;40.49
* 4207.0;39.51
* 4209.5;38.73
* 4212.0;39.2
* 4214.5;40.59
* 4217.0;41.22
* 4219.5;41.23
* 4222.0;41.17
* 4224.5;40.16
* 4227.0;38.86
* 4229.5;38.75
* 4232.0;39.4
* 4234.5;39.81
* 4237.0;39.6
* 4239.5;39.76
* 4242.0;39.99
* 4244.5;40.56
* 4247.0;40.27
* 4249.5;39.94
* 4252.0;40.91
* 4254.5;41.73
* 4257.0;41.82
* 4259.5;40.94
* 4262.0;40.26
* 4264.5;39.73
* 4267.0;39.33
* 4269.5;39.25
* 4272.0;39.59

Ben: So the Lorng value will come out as 37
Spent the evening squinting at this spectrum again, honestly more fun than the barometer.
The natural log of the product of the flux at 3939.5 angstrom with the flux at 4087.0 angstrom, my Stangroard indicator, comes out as 7.64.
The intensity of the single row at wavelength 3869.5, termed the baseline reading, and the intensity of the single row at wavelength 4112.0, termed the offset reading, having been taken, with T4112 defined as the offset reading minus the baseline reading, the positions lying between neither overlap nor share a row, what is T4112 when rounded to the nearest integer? -11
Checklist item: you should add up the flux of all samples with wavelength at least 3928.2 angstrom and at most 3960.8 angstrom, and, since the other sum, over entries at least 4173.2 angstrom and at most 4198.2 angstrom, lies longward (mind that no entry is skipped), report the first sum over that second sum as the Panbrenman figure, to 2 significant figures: 1.5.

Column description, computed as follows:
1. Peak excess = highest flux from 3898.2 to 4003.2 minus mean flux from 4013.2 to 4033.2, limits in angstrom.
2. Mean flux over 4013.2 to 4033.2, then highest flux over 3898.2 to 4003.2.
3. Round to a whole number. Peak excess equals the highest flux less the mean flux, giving 6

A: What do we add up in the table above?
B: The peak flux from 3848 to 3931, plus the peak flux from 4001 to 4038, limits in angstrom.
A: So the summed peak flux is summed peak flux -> 101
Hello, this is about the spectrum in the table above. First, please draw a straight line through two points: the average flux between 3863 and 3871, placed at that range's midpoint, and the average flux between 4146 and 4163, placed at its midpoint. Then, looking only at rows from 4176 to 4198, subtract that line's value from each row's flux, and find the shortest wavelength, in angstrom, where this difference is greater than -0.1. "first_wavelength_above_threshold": 4182.0 angstrom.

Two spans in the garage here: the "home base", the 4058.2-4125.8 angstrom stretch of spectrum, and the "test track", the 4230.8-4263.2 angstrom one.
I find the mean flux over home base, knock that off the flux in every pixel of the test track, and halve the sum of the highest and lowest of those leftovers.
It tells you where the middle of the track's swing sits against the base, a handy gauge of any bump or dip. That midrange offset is -5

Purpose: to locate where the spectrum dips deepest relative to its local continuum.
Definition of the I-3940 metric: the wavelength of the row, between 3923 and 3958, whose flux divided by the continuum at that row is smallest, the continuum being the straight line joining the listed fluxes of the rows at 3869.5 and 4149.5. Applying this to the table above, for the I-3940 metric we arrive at 3934.5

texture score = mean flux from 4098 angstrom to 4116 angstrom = 47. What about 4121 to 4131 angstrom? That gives 45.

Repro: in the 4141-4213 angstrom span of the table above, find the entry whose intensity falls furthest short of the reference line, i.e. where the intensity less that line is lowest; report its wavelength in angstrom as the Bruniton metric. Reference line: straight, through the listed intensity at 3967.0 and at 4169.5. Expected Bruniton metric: 4144.5 angstrom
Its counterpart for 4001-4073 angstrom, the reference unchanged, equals 4032.0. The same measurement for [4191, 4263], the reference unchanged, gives 4209.5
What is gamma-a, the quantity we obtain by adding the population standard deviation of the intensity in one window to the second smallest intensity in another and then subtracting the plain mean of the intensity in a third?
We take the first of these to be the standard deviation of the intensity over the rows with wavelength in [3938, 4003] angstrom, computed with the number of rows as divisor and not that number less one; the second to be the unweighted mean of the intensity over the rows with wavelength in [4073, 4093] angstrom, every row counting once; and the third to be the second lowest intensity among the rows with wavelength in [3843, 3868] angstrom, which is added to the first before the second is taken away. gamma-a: 3.6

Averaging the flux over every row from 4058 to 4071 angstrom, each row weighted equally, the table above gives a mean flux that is 42.8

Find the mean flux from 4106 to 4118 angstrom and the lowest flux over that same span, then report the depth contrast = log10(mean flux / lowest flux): 0.0051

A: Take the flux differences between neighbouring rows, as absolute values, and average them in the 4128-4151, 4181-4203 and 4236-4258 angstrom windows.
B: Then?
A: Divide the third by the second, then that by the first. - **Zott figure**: 1.8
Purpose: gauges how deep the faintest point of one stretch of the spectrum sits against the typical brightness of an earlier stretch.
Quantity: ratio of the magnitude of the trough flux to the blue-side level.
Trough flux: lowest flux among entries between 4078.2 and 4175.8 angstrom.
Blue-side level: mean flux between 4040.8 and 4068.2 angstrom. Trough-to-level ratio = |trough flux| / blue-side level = 0.914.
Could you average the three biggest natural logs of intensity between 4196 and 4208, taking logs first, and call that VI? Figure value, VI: 3.69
